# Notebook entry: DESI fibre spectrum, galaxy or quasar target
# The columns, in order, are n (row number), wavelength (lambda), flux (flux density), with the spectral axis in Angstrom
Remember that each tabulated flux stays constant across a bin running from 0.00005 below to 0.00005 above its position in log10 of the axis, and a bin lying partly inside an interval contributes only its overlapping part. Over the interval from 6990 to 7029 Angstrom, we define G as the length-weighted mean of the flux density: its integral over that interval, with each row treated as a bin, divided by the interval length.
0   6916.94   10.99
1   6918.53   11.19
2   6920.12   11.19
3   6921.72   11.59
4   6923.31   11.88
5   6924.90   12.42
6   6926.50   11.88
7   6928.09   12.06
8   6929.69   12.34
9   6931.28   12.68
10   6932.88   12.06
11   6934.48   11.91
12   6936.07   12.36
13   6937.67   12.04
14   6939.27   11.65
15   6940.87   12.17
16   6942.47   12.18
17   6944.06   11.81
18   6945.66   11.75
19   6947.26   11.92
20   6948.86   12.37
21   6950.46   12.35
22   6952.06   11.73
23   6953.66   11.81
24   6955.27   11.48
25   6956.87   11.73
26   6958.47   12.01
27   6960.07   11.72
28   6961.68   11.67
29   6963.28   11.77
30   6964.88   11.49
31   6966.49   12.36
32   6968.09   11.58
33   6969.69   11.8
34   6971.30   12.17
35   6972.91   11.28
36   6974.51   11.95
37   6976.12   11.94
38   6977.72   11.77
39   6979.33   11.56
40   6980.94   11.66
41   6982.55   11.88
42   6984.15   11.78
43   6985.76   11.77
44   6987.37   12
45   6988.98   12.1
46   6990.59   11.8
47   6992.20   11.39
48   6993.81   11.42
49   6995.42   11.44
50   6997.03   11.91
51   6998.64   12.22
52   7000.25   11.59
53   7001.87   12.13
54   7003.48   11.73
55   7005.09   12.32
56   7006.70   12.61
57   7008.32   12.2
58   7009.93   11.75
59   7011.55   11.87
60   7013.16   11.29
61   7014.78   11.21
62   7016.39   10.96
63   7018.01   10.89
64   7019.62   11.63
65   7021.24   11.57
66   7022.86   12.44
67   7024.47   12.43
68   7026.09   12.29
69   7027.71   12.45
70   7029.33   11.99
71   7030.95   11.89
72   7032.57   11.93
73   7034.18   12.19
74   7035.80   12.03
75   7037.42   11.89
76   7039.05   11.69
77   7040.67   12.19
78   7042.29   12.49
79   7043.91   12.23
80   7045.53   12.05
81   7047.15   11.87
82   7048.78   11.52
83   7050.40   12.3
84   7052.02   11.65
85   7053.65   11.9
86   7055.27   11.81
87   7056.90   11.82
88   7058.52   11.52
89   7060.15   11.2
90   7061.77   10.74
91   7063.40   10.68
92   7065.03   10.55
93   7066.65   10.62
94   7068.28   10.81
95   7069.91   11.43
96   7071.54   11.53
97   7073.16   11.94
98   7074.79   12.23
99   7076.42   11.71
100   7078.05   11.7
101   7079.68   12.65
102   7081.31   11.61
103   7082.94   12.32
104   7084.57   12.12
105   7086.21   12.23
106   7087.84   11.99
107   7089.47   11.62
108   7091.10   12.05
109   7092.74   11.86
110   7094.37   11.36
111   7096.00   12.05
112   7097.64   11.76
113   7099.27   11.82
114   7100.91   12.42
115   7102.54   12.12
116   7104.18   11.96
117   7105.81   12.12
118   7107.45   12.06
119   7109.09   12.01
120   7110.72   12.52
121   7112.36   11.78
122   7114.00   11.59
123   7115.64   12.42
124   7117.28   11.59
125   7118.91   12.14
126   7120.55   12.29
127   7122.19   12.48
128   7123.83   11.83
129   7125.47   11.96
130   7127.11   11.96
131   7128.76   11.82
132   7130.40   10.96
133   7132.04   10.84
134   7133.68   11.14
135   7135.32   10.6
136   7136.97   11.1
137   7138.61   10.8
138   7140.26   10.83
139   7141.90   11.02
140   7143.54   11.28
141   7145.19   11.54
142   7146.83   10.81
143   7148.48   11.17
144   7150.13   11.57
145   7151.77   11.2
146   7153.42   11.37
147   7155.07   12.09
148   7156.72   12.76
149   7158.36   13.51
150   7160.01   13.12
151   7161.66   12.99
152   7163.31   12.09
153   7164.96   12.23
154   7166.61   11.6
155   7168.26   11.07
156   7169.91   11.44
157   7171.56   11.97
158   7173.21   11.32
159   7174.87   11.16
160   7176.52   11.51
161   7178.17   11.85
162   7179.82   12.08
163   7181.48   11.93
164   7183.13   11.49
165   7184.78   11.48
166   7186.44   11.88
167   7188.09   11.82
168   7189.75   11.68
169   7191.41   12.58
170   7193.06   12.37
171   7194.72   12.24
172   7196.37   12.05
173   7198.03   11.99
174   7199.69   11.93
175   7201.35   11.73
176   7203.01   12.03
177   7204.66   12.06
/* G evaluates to 11.8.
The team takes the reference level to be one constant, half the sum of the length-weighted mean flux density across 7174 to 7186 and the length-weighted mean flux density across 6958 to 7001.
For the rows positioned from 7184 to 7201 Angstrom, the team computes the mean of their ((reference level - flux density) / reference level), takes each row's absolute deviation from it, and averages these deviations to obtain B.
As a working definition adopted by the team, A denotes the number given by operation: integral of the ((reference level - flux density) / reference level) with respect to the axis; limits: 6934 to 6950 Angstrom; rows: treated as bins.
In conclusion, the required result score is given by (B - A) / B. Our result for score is 21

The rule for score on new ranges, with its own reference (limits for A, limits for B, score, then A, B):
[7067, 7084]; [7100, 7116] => 5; -0.08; 0.019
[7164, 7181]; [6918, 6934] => -2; 0.11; 0.033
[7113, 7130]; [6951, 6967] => 28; -0.39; 0.014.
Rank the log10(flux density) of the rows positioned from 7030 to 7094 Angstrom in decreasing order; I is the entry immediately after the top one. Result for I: 1.10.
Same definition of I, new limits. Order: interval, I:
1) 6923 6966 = 1.09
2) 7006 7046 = 1.10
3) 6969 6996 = 1.08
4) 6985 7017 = 1.09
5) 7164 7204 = 1.09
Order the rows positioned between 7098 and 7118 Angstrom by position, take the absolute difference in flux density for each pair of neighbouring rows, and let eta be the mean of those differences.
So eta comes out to 0.403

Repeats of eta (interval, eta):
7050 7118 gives 0.358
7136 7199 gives 0.358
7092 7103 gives 0.407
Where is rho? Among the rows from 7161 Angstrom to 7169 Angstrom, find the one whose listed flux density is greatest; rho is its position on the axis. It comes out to 7161.66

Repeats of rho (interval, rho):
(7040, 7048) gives 7042.29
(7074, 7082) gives 7079.68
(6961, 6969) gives 6966.49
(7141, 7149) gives 7145.19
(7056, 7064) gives 7056.90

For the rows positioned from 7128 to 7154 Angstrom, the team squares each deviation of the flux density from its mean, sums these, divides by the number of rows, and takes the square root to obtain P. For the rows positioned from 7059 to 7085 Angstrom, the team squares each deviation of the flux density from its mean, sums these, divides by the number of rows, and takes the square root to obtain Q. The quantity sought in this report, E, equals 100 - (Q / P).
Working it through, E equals 98.0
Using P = 0.32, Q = 0.65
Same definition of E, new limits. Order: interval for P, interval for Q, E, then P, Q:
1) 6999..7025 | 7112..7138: 98.9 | 0.52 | 0.56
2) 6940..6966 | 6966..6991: 99.1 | 0.26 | 0.25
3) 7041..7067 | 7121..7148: 99.1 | 0.61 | 0.53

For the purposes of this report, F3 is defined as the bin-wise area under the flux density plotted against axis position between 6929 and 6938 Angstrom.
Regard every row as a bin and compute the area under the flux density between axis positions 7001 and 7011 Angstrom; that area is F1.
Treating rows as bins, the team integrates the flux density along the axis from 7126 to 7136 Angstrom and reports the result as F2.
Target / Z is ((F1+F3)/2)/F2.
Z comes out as 1.03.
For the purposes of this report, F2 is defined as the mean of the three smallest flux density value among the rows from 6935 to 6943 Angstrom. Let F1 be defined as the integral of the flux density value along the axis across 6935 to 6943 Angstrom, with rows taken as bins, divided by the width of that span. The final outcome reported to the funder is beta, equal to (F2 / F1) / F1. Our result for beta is 0.0821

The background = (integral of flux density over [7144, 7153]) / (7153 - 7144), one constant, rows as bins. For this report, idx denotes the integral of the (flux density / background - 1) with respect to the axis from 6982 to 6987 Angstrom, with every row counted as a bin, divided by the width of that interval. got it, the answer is 0.050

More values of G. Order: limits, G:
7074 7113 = 12.0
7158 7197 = 12.0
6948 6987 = 11.8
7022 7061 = 12.0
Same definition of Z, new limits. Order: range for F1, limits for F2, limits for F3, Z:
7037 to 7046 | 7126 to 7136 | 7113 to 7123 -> 1.02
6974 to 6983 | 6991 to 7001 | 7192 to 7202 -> 0.97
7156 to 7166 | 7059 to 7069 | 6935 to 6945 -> 1.15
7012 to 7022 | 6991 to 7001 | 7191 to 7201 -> 1.00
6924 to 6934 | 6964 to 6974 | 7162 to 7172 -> 1.02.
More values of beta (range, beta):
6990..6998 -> 0.0848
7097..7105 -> 0.0818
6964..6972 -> 0.0824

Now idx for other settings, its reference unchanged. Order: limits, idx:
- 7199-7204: 0.057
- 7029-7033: 0.060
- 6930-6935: 0.088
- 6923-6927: 0.074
